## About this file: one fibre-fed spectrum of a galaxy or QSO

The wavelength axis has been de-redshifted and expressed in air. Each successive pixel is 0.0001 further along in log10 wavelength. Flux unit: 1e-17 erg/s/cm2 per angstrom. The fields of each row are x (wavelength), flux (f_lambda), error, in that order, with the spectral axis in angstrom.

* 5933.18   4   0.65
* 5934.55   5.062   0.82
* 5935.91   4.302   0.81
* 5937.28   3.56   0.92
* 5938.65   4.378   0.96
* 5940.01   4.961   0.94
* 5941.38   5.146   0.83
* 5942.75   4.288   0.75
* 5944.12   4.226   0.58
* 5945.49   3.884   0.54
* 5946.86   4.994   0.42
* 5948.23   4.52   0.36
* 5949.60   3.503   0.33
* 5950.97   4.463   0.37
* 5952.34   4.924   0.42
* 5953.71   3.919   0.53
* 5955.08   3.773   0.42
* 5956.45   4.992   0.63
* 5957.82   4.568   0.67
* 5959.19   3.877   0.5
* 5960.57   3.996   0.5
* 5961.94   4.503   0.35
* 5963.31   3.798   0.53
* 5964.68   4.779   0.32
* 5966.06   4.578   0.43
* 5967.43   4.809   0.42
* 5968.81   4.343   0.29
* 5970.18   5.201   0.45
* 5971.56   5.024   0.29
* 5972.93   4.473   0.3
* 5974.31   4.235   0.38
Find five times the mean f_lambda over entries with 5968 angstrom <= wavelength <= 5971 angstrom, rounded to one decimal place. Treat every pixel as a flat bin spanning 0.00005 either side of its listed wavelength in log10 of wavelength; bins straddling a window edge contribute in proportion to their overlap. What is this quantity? 23.9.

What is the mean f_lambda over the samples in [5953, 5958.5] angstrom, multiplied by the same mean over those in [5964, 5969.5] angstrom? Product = 20.0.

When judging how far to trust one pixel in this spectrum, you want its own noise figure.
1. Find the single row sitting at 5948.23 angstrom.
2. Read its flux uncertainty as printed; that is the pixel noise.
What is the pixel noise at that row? 0.36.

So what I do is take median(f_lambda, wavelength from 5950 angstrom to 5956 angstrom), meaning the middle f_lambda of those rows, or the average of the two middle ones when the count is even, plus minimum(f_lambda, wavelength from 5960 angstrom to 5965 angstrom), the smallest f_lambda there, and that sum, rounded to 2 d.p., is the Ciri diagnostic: 7.99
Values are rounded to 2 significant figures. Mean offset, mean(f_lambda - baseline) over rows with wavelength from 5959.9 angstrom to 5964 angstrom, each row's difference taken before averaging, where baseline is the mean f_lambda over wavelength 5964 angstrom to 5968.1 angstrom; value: -0.62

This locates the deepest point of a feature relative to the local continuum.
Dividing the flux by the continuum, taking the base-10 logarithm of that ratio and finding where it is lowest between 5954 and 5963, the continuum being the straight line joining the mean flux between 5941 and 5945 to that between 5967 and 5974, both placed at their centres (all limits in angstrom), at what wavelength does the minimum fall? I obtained 5955.08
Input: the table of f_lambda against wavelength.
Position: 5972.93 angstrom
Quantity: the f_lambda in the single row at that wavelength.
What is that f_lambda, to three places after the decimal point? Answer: 4.473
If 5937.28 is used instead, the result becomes 3.560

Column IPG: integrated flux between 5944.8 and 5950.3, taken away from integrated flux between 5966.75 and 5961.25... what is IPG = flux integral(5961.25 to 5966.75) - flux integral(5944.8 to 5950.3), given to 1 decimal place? 1.1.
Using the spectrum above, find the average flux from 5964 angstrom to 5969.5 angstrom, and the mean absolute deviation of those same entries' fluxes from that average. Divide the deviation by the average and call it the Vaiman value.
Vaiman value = 0.036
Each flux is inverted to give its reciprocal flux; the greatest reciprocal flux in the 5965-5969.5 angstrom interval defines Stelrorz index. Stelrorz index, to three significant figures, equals 0.230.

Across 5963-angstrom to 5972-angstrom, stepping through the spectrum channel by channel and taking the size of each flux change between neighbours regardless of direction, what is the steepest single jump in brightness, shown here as 0.98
